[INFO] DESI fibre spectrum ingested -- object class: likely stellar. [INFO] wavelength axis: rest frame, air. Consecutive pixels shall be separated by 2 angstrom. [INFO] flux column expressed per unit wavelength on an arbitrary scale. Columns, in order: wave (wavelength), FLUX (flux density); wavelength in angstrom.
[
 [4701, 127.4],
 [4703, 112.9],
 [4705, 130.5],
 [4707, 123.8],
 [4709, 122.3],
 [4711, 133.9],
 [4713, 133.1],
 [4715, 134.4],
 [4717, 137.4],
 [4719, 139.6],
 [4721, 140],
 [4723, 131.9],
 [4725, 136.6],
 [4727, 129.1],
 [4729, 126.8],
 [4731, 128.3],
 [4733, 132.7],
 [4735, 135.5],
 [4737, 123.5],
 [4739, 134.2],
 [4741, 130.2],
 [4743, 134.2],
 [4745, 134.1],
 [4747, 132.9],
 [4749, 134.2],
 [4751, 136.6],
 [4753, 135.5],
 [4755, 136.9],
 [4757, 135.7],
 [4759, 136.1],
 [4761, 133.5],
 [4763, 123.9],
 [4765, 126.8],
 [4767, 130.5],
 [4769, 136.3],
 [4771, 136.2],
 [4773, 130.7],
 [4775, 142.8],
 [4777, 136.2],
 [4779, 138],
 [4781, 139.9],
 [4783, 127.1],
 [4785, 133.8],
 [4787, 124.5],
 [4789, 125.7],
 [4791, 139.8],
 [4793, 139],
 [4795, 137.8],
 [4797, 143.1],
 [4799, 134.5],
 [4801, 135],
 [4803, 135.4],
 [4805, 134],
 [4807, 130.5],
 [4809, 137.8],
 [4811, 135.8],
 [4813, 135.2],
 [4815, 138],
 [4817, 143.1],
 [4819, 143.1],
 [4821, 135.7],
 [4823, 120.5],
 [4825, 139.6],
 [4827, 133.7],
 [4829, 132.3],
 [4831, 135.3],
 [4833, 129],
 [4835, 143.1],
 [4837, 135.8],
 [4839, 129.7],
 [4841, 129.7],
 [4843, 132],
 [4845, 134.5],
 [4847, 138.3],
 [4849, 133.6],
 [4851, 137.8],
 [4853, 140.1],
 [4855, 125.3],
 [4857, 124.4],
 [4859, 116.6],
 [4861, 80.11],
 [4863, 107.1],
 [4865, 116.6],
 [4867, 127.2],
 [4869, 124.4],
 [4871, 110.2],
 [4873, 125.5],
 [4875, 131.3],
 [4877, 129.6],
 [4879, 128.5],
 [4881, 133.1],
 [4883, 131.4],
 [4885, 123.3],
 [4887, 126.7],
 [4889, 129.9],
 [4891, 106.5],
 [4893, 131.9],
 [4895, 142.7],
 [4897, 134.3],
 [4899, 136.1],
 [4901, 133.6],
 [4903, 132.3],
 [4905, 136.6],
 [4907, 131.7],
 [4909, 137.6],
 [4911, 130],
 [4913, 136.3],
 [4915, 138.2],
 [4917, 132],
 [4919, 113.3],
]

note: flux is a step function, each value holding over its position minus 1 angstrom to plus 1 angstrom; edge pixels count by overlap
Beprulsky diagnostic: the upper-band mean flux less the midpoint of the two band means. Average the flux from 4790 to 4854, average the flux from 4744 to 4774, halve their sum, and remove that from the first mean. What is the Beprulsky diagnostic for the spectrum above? 1.2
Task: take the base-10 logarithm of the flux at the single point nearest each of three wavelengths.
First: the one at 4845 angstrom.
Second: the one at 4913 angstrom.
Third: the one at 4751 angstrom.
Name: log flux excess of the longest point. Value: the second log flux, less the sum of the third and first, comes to -2.13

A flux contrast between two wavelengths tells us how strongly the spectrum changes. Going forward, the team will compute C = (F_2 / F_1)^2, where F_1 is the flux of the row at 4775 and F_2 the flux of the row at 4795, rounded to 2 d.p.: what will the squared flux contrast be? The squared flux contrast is 0.93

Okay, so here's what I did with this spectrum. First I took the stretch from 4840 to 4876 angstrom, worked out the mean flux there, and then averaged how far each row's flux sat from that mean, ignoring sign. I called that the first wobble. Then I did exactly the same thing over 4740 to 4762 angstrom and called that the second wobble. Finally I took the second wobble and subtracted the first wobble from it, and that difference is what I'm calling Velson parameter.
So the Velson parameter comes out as -8.5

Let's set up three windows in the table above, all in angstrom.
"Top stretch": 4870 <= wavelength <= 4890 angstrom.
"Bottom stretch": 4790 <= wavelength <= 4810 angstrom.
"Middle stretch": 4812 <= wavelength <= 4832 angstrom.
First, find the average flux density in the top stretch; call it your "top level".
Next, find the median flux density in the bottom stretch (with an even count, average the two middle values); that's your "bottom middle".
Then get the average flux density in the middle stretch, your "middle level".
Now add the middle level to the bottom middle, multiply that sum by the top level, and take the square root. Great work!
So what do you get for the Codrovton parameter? 185.9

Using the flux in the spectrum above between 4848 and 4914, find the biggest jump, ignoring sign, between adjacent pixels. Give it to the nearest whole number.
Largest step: 36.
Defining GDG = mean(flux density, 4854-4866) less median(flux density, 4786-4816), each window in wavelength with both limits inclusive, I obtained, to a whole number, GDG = -24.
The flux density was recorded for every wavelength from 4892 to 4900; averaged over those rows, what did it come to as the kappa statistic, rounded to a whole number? 136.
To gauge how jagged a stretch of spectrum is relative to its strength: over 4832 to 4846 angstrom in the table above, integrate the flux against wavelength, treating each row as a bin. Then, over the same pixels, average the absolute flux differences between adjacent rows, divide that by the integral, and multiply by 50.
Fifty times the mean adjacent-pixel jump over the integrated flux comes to 0.14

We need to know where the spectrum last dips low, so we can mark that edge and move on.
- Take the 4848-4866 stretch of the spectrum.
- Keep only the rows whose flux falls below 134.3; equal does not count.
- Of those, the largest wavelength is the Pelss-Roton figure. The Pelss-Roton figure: 4865 angstrom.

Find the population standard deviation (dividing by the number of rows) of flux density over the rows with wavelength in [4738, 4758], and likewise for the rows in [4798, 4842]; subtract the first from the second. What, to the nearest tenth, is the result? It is 3.2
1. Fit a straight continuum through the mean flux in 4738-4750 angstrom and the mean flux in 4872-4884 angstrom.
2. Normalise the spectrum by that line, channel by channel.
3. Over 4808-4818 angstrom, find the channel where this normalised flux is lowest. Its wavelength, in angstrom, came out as 4813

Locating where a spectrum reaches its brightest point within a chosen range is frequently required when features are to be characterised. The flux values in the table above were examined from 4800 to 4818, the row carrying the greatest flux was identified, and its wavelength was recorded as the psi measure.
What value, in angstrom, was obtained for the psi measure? 4817 angstrom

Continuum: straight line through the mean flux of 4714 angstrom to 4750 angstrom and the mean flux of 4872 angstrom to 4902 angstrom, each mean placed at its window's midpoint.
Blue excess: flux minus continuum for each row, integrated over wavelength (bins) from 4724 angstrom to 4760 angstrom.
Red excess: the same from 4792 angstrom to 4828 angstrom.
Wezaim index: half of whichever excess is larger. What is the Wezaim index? 88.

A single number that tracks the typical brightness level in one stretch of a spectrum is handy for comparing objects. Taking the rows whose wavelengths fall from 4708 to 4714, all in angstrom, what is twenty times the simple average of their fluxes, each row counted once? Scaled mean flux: 2595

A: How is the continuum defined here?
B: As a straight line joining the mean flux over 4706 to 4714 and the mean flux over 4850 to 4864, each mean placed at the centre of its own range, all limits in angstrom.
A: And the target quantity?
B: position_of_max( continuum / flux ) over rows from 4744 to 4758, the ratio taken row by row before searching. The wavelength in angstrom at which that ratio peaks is 4747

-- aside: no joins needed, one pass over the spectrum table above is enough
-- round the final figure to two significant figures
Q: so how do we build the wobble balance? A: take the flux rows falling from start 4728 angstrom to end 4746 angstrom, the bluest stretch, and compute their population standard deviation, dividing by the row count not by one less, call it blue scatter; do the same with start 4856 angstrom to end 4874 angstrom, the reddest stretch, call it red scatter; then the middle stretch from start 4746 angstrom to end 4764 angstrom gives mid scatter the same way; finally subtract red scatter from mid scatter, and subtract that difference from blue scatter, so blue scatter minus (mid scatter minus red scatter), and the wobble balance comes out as 14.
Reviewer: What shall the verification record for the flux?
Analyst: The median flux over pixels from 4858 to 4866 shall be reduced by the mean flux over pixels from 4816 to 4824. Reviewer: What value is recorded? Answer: -24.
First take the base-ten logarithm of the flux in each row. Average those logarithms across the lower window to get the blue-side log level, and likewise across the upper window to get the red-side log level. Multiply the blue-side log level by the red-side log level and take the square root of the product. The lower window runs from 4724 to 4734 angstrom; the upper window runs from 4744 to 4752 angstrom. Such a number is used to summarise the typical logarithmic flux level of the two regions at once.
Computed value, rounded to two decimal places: 2.12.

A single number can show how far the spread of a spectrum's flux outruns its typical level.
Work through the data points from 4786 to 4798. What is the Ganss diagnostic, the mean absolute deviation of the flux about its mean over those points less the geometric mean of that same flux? -128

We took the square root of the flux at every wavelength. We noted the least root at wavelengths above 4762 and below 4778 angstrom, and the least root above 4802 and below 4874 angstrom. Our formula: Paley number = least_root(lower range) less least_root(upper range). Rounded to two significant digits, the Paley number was 2.2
